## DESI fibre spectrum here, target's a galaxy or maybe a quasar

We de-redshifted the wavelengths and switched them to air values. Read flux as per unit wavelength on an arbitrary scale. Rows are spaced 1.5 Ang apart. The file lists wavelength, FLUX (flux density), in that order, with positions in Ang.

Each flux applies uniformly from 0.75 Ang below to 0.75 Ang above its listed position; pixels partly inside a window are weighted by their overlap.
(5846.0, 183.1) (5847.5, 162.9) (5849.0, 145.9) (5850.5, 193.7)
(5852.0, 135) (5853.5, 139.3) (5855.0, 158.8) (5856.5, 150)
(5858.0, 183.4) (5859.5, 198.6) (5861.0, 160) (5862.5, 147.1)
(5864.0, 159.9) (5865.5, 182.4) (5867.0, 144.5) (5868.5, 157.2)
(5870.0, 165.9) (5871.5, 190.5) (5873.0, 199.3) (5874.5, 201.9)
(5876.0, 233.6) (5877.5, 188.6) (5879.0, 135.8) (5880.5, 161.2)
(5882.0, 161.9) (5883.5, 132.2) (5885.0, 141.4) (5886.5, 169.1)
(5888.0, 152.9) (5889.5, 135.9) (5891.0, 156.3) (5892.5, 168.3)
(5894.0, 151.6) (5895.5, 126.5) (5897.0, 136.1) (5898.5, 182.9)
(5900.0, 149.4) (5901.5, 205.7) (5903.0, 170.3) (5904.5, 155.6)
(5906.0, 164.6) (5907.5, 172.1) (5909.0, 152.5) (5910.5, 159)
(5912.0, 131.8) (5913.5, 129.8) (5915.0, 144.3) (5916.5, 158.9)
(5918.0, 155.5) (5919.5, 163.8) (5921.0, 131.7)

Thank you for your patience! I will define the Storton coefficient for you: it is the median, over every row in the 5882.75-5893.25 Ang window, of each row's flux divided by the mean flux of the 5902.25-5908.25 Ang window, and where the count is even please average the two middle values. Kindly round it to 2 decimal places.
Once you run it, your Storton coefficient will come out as 0.92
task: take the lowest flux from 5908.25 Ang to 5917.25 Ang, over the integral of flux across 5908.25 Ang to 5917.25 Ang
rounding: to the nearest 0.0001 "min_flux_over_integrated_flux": 0.0987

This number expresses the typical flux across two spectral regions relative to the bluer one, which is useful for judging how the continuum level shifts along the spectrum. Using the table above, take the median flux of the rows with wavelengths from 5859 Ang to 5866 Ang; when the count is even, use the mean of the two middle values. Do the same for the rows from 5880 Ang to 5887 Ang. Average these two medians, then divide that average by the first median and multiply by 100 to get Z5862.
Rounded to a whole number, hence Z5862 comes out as 100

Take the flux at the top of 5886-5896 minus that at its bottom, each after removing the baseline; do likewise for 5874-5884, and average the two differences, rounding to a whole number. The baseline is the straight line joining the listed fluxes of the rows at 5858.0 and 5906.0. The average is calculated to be -53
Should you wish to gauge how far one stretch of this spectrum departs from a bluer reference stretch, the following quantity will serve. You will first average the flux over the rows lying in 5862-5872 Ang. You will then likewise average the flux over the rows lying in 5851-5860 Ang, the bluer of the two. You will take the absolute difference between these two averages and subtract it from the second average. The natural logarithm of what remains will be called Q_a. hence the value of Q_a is 5.06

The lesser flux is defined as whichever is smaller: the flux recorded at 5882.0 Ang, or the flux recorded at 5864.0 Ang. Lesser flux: 160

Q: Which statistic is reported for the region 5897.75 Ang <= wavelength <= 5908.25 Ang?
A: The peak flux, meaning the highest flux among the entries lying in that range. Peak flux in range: 205.7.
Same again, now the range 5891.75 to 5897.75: 168.3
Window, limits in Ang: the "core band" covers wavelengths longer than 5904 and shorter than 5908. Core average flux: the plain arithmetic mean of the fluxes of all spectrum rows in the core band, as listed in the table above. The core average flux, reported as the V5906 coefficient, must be 164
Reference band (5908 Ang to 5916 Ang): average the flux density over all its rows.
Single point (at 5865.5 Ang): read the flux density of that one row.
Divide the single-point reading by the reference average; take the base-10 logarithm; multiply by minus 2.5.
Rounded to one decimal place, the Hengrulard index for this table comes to -0.3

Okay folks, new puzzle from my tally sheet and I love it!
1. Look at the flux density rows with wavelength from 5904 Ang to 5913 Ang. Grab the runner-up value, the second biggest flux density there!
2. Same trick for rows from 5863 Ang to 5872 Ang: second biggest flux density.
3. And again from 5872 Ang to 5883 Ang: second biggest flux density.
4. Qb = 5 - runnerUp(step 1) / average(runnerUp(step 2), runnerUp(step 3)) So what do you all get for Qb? 4.14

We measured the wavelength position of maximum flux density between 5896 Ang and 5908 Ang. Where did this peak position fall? 5901.5 Ang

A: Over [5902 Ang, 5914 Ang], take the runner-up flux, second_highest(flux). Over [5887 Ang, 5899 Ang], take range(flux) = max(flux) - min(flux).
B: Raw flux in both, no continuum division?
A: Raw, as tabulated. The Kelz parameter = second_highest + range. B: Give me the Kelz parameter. 227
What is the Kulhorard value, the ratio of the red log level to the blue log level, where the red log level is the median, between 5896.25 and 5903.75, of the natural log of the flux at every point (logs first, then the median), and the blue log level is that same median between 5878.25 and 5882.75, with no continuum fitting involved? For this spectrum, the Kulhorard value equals 1.01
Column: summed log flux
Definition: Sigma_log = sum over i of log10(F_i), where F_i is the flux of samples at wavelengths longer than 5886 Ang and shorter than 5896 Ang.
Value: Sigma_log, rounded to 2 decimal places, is 15.25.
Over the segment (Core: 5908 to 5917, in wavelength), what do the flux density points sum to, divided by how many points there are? 146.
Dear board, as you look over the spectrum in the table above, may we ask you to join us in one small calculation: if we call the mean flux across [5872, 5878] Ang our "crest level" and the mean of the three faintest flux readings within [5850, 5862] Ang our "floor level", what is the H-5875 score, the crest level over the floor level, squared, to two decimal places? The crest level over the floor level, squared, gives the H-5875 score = 2.12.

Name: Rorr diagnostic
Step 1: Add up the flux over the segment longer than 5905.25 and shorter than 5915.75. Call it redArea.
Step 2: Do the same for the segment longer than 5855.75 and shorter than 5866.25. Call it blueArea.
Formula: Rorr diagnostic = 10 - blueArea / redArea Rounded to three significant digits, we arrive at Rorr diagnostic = 8.88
